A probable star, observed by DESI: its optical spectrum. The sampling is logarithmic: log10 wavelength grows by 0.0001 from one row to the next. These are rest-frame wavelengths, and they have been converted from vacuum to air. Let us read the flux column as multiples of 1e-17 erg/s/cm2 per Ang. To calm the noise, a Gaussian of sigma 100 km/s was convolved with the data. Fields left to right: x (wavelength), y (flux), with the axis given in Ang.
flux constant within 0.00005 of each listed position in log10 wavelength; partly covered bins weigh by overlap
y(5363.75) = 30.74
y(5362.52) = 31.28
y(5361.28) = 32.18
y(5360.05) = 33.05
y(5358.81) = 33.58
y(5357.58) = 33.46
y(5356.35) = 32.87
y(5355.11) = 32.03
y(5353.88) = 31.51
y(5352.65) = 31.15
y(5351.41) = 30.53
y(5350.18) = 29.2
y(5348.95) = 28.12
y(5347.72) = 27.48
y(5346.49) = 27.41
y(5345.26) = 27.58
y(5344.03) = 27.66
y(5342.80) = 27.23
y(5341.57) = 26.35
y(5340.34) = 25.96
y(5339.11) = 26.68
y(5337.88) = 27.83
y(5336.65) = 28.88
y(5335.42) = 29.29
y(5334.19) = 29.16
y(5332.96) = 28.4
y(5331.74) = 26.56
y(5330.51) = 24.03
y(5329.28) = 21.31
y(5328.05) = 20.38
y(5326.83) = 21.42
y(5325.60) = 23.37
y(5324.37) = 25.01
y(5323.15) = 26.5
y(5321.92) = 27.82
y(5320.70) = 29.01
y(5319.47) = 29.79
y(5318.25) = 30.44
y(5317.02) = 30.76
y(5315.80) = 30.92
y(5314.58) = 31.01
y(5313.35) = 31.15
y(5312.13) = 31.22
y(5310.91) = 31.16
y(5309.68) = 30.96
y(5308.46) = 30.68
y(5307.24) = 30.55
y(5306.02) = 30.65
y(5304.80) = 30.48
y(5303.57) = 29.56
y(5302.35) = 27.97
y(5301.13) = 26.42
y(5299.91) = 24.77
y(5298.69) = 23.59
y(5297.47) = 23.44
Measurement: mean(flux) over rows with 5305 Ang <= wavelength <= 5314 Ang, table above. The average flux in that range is 30.9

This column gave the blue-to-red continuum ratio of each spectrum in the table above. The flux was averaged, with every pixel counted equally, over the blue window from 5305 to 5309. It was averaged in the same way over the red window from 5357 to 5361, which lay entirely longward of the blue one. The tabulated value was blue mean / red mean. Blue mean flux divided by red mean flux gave 0.92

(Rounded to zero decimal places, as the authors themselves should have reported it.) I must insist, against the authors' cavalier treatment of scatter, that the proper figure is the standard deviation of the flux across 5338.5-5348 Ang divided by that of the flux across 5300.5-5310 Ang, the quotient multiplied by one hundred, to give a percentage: 39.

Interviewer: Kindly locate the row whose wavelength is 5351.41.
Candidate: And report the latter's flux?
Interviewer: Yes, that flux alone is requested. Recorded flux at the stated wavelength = 30.53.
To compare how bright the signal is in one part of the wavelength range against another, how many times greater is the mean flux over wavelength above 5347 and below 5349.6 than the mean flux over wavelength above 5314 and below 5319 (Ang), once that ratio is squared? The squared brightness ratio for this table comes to 0.82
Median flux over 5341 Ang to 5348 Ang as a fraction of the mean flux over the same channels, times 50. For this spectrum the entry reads 50.3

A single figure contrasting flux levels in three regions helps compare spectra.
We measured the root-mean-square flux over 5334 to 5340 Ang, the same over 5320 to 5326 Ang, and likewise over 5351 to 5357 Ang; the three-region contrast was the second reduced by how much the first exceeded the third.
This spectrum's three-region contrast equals 30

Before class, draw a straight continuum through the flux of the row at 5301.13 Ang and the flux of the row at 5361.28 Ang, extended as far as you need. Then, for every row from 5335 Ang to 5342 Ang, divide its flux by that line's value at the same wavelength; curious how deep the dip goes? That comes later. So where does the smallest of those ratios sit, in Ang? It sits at 5340.34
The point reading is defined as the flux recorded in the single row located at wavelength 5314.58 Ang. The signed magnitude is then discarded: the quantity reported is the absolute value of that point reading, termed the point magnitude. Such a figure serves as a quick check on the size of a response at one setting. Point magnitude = 31.0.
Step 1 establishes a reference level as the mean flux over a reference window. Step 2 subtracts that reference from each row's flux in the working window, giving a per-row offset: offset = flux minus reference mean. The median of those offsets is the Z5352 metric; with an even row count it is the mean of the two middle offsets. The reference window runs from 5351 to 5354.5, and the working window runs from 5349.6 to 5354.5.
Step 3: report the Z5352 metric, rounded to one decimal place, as -0.2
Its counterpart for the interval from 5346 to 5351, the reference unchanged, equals -3.3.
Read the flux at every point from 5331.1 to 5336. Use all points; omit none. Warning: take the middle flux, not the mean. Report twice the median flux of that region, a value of 57.6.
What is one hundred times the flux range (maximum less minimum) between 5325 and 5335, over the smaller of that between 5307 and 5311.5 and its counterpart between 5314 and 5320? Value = 1439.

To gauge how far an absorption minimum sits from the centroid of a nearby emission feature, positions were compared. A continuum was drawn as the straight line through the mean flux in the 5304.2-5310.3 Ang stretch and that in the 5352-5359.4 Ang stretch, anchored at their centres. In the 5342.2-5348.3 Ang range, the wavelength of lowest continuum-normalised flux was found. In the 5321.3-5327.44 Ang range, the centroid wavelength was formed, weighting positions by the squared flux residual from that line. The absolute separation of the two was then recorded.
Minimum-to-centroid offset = 17.3 Ang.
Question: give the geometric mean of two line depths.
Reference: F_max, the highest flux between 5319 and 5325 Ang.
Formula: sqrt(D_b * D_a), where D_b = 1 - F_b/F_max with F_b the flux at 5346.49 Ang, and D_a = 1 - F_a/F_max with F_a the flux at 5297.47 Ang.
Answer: 0.13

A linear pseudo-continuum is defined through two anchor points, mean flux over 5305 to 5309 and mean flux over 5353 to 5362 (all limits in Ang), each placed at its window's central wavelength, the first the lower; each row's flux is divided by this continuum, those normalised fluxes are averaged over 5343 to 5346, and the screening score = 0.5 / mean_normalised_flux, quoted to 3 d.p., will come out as 0.582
